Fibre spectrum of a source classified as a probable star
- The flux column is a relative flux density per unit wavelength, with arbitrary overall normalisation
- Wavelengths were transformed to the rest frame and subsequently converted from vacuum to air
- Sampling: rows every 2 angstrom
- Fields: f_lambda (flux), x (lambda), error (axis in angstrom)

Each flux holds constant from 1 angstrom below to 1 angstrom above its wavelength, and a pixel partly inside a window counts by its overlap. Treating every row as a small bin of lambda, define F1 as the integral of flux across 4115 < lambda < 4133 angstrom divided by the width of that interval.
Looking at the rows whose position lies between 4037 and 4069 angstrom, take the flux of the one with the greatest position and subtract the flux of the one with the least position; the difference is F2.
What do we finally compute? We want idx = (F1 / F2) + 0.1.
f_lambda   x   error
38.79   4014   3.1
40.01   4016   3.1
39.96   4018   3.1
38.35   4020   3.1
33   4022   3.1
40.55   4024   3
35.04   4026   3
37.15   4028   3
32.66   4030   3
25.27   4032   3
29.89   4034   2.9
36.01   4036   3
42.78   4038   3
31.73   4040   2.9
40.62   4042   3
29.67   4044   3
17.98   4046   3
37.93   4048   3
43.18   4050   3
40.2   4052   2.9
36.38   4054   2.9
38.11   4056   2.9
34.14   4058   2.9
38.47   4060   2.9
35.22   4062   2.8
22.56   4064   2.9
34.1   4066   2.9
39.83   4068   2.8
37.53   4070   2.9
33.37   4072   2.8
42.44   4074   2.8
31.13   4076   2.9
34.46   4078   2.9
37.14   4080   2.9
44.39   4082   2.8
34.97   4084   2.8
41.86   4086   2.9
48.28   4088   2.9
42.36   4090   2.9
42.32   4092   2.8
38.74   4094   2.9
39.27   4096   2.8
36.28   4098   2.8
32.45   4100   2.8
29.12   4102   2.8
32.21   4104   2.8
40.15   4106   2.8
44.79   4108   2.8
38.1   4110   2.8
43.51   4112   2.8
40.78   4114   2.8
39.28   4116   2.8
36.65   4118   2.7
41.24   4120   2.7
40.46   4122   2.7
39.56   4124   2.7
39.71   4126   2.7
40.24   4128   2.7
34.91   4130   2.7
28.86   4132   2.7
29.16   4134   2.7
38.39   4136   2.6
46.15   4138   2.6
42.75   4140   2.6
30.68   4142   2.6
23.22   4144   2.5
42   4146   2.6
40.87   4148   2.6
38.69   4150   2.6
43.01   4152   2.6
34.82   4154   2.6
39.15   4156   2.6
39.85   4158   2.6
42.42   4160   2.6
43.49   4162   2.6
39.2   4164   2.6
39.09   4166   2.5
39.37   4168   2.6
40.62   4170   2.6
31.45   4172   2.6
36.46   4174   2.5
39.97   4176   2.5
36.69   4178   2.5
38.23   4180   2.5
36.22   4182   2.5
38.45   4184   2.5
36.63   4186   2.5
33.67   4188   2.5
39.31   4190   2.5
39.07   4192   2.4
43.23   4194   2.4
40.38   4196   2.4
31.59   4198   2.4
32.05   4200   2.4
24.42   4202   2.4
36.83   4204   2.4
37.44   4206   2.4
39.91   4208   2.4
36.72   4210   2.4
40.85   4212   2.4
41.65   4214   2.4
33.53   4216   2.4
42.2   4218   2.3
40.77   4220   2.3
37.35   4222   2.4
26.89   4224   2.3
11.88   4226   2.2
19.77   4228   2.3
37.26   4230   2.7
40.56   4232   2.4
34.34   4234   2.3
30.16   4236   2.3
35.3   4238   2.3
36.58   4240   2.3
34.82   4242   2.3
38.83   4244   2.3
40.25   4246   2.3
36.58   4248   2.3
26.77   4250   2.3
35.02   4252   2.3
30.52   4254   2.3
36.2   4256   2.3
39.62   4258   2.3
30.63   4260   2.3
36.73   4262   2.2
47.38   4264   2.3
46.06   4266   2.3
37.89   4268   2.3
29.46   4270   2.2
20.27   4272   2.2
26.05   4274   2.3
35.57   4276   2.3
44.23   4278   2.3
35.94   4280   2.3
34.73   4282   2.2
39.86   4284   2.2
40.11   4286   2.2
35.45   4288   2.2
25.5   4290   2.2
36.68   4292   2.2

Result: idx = -13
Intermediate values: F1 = 37.9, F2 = -3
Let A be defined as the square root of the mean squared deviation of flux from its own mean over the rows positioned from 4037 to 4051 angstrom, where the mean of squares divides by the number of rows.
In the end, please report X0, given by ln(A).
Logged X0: 2.1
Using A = 8.4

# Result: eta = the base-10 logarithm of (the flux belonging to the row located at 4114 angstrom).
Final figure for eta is 1.61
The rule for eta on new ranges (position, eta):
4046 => 1.25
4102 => 1.46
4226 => 1.07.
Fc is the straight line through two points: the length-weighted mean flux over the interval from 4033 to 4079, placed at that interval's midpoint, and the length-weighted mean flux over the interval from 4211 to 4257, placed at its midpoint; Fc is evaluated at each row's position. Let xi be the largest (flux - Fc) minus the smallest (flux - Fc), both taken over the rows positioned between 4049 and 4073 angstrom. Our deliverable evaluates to 21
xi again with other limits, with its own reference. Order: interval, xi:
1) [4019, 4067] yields 25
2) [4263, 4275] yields 27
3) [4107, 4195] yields 23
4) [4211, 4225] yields 15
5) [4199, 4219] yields 18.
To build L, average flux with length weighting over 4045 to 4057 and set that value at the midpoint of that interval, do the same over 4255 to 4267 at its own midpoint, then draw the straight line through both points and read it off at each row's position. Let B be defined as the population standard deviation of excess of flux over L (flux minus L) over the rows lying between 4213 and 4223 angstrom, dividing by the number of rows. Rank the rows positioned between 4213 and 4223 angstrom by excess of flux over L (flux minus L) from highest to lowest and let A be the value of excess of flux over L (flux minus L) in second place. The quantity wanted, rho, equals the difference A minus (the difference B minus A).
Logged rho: 3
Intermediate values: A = 3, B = 3.3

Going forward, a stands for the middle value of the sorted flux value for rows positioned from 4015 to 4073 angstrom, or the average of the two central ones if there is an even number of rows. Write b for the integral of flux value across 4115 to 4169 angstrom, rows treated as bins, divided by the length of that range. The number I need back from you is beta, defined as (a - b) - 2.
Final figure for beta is -3.9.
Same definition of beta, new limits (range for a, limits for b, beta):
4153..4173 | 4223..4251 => 5.1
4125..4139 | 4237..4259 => 0.9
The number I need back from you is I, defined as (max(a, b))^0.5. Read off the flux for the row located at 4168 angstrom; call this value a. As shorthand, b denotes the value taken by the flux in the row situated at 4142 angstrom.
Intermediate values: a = 39.37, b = 30.68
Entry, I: 6.3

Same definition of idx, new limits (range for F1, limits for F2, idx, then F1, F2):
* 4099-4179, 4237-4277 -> 141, 38.0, 0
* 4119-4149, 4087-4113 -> -8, 37.2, -5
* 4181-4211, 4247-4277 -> -36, 36.4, -1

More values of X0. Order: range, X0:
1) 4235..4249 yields 1.1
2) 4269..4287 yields 2.0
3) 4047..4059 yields 1.0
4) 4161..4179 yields 1.2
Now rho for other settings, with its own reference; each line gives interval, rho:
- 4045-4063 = 2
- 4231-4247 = -1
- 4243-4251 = -6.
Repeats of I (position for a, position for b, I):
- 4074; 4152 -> 6.6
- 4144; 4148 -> 6.4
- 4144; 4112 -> 6.6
